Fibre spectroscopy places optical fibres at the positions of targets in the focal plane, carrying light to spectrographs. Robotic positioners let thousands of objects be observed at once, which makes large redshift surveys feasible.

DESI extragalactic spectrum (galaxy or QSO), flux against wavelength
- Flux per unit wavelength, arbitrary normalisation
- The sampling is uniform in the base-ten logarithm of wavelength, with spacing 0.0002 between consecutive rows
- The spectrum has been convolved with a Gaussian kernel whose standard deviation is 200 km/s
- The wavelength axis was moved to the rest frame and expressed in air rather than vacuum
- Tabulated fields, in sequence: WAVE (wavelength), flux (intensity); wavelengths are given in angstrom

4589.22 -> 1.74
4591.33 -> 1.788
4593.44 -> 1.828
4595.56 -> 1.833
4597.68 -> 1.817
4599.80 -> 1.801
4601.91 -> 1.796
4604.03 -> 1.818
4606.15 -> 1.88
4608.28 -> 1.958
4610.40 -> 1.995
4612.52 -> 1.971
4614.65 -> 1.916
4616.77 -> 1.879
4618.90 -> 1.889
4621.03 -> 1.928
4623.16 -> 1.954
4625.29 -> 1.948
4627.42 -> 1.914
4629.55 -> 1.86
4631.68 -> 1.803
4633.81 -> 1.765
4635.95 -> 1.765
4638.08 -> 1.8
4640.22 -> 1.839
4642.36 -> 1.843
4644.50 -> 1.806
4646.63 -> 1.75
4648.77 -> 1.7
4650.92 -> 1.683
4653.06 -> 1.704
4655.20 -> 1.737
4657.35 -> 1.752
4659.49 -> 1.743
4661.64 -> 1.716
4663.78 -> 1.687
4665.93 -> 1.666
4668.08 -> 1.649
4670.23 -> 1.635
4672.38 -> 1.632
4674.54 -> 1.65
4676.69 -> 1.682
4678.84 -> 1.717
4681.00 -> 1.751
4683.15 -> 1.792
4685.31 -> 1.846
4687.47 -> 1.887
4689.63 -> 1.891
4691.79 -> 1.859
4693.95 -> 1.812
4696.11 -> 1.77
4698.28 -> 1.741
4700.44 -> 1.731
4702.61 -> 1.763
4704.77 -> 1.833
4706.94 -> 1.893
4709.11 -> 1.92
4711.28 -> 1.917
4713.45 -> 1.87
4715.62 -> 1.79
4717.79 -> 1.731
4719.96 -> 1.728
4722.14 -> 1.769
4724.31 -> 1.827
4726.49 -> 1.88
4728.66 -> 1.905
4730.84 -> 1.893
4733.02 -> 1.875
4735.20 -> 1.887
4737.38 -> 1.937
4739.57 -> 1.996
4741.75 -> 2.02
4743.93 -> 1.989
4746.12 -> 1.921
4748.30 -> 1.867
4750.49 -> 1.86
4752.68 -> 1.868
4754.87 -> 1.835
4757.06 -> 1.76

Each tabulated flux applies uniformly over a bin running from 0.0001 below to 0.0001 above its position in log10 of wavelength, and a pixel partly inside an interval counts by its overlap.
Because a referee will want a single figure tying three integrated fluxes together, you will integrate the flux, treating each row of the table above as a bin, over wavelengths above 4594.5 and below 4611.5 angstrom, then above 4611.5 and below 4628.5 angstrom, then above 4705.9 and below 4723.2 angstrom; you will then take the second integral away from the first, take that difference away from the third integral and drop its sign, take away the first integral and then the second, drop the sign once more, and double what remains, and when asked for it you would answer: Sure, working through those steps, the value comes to 63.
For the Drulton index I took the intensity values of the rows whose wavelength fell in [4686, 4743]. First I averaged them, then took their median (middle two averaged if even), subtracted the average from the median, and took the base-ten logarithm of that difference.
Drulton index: -1.7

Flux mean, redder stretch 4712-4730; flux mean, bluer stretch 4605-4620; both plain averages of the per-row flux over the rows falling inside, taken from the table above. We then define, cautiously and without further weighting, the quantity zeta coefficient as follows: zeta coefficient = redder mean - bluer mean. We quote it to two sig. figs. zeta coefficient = -0.11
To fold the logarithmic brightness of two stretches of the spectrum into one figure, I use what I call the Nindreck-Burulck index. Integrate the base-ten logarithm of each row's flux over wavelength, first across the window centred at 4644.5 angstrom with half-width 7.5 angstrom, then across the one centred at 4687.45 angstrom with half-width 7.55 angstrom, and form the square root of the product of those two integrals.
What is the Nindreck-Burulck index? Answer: 3.85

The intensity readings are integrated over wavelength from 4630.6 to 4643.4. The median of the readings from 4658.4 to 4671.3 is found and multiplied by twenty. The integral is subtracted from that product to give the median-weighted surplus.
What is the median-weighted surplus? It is 10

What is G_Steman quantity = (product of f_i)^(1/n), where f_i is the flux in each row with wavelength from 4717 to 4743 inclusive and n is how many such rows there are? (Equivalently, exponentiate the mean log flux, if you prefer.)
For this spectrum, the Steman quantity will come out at 1.87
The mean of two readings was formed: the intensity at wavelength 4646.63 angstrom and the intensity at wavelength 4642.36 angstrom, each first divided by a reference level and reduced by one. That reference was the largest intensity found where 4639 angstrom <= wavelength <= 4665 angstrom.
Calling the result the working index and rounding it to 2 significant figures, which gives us -0.025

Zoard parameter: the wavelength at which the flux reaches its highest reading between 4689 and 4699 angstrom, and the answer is 4689.63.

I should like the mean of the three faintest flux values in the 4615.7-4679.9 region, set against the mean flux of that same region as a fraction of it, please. 0.926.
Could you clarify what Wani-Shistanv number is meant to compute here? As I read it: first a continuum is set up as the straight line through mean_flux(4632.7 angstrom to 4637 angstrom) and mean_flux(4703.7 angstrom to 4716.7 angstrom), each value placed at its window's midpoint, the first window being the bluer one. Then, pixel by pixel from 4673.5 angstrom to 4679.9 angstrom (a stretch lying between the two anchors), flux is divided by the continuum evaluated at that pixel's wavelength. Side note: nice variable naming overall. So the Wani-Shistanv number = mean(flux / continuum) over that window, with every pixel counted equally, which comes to 0.92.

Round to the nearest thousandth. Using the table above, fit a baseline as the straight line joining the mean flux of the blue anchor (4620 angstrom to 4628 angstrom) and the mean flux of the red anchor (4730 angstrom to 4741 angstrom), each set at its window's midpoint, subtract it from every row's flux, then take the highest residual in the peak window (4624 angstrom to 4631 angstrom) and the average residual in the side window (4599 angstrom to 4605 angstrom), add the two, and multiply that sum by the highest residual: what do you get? -0.001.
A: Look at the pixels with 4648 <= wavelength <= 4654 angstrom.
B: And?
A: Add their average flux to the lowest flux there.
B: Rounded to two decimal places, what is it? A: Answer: 3.38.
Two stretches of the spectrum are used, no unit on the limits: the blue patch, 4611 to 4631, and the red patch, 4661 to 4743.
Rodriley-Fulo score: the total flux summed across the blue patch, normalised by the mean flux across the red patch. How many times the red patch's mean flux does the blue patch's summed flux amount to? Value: 9.6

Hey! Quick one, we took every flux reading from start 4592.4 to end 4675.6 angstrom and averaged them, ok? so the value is 1.80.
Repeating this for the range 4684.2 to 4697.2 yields 1.84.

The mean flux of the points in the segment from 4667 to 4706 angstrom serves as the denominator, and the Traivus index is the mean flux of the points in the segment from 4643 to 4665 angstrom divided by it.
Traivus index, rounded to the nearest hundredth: 0.98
